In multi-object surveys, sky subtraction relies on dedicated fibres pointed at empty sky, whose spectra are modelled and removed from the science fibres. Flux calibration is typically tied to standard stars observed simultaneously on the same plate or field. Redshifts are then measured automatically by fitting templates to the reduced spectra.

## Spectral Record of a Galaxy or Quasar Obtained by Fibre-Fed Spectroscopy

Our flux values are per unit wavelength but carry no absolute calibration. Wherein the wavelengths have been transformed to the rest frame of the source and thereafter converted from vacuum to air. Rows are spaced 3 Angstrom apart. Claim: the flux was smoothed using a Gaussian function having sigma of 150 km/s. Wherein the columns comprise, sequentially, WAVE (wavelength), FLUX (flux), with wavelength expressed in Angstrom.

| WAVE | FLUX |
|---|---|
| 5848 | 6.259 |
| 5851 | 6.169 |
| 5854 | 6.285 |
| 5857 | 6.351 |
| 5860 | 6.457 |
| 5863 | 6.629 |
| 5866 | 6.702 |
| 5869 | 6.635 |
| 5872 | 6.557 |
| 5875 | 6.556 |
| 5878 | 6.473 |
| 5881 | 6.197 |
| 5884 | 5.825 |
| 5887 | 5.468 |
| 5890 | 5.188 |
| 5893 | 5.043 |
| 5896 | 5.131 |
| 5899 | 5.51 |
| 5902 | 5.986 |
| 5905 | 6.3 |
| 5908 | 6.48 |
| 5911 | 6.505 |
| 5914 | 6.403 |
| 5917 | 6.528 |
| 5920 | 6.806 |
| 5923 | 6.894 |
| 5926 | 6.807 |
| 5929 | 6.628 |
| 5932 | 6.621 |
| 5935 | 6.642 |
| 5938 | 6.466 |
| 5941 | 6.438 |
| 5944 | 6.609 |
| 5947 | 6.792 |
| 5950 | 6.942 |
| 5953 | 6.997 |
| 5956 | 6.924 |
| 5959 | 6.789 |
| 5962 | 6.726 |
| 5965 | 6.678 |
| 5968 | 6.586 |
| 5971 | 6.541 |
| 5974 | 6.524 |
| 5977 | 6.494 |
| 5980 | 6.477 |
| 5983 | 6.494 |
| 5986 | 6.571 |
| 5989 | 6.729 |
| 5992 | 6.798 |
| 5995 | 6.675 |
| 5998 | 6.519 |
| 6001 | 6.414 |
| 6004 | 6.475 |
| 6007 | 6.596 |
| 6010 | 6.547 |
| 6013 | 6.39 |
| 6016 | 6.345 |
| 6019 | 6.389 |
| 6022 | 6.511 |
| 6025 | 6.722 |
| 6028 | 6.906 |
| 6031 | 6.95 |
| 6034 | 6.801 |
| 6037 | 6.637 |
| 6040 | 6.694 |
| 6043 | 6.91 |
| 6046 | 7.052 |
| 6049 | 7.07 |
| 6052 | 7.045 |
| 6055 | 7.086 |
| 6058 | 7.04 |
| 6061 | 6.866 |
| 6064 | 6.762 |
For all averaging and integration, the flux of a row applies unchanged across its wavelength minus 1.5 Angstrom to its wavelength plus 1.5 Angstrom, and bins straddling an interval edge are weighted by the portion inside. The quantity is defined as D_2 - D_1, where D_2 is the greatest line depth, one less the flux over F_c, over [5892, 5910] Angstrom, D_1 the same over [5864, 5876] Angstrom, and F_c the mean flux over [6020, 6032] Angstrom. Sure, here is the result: 0.22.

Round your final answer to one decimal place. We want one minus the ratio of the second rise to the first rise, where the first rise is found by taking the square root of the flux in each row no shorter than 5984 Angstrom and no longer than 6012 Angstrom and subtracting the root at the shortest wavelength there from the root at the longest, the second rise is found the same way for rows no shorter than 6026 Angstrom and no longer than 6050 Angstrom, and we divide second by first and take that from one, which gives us 7.6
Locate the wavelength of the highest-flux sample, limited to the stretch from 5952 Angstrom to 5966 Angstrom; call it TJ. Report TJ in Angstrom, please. 5953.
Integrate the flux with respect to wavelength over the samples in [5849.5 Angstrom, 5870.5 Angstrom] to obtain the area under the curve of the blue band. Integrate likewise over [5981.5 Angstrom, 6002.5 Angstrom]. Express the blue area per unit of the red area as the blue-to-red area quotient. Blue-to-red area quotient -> 0.98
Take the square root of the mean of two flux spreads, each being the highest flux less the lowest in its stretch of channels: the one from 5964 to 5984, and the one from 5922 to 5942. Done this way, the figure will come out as 0.57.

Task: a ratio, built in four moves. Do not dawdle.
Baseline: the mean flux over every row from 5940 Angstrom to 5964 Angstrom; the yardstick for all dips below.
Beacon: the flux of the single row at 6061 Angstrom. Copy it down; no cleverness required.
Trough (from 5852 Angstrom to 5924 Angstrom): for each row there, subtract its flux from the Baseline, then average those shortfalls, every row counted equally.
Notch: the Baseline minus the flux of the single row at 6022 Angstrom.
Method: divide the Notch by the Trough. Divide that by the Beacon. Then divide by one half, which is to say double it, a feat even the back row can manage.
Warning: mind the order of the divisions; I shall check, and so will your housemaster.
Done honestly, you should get 0.14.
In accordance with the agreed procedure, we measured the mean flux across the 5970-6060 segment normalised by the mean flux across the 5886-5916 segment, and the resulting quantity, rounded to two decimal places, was 1.15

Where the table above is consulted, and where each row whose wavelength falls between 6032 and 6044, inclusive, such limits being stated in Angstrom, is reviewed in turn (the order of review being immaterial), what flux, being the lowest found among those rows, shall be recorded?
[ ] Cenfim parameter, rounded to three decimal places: 6.637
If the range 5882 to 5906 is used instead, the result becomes 5.043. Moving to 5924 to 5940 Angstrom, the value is 6.466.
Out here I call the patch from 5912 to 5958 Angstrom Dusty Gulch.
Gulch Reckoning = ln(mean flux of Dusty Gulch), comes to 1.90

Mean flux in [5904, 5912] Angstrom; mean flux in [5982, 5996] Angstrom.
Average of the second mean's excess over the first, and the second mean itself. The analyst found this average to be 3.44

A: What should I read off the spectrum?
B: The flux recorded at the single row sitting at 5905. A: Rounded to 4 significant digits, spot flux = 6.300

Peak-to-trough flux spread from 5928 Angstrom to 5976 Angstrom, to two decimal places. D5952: 0.56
